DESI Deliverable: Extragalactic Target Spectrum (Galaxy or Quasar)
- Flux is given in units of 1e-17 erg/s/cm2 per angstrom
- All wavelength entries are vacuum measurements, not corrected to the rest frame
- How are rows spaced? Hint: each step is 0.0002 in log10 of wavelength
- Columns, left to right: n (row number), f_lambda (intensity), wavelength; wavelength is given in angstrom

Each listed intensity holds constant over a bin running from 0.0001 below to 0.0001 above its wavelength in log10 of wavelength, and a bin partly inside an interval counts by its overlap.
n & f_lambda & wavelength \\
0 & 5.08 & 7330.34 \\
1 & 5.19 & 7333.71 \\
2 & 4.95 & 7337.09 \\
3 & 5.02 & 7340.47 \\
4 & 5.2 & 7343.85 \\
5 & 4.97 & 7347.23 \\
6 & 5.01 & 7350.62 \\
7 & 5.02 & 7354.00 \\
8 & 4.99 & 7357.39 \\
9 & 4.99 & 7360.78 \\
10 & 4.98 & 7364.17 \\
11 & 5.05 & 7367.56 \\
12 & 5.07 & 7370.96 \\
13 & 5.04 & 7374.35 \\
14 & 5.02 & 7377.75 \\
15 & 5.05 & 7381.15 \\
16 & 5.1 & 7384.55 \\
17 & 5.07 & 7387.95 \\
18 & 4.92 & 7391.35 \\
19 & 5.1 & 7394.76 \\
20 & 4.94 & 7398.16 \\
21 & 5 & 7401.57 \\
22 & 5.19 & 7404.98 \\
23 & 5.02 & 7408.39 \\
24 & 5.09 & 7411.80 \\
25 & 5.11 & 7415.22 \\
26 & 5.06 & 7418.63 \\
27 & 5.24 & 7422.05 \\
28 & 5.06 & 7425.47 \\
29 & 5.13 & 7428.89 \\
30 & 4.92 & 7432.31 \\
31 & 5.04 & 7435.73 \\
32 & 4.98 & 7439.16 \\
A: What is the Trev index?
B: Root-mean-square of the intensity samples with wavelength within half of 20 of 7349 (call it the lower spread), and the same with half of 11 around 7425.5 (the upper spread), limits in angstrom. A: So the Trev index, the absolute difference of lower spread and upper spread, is 0.11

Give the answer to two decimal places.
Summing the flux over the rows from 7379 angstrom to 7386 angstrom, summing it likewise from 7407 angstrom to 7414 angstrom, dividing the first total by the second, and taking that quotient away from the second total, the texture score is 9.11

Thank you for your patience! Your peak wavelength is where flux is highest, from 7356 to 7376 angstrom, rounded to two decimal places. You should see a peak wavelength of 7370.96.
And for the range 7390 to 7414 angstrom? 7404.98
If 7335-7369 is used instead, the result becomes 7343.85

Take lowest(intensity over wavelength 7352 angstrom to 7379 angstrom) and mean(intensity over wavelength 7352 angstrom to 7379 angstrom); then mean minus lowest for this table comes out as 0.040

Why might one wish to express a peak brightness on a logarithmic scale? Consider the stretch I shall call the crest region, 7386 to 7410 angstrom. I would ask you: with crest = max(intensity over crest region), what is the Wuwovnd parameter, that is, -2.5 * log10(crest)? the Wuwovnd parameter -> -1.79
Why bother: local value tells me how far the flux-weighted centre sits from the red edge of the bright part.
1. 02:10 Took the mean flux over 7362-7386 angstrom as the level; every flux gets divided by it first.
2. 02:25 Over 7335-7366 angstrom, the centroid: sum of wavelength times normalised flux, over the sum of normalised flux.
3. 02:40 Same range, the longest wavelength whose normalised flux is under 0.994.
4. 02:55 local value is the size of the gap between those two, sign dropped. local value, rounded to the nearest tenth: 13.6 angstrom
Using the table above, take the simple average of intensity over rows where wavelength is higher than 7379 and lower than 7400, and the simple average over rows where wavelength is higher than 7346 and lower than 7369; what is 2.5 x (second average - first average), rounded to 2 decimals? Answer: -0.07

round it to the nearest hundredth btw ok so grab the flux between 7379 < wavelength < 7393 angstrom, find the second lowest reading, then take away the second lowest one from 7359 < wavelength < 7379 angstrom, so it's 0.06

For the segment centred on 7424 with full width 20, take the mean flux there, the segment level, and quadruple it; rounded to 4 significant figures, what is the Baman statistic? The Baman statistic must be 20.35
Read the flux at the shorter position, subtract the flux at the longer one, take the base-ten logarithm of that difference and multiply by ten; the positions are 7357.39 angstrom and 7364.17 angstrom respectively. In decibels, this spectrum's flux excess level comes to -20.0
